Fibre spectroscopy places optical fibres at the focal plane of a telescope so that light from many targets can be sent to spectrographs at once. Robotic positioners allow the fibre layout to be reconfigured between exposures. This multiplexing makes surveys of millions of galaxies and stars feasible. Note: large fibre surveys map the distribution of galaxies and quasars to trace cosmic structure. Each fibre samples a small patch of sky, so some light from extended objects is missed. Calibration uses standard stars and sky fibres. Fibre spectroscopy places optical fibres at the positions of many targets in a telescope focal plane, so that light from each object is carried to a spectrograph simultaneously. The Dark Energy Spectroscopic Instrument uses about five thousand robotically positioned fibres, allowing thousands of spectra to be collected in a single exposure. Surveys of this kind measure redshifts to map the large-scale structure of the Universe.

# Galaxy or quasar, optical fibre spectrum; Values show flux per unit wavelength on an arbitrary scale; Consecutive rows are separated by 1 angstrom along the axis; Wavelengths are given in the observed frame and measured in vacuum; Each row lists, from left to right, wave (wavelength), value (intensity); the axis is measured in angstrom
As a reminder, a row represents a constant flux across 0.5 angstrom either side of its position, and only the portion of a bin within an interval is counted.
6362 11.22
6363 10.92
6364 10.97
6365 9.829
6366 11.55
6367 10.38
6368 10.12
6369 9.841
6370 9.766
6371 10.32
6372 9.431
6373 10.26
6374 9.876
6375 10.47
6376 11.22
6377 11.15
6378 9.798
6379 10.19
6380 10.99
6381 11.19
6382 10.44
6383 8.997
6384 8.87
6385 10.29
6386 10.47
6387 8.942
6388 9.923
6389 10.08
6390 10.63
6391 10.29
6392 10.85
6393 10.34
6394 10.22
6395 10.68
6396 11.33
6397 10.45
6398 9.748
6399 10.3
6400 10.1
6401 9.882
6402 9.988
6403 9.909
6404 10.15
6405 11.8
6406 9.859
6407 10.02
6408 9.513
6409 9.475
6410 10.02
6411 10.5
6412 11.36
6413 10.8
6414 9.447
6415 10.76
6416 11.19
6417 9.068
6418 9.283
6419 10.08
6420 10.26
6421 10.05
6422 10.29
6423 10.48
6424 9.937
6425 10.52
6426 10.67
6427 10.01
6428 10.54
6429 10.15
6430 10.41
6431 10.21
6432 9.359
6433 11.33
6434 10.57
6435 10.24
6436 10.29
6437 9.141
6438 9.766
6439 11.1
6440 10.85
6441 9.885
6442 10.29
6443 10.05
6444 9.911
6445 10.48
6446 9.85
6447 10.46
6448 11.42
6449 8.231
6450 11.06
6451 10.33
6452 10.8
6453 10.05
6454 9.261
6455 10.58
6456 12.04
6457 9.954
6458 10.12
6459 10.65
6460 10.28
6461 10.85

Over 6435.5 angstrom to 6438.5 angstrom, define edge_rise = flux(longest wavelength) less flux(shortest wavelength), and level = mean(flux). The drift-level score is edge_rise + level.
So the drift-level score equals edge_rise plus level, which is 9.2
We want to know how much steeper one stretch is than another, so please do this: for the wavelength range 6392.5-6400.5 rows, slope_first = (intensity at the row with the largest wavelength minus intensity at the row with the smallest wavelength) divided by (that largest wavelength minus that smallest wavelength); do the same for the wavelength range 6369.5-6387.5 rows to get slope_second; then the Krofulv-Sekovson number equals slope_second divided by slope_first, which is 1.4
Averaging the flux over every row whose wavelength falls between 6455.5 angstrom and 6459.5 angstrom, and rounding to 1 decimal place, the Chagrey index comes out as 10.7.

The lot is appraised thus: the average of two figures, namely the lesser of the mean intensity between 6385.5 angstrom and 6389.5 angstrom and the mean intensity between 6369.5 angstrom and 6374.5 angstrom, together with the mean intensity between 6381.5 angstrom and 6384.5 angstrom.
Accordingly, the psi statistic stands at 9.6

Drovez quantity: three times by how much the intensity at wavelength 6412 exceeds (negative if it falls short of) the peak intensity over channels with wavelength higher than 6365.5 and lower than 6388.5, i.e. -0.6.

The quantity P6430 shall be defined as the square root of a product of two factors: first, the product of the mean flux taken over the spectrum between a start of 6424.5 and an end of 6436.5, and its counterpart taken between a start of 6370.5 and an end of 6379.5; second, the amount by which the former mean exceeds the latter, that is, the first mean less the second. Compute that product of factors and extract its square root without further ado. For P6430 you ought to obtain 2.5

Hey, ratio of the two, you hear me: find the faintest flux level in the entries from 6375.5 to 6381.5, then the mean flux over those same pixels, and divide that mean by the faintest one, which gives 1.10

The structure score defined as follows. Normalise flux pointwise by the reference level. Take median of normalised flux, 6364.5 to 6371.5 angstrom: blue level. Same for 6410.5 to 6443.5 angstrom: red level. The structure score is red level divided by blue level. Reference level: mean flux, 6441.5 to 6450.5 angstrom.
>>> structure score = 1.02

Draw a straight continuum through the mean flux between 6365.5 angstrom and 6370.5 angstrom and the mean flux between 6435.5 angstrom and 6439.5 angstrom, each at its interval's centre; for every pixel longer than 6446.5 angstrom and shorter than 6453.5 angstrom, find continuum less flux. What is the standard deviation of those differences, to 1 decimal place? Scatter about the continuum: 1.0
